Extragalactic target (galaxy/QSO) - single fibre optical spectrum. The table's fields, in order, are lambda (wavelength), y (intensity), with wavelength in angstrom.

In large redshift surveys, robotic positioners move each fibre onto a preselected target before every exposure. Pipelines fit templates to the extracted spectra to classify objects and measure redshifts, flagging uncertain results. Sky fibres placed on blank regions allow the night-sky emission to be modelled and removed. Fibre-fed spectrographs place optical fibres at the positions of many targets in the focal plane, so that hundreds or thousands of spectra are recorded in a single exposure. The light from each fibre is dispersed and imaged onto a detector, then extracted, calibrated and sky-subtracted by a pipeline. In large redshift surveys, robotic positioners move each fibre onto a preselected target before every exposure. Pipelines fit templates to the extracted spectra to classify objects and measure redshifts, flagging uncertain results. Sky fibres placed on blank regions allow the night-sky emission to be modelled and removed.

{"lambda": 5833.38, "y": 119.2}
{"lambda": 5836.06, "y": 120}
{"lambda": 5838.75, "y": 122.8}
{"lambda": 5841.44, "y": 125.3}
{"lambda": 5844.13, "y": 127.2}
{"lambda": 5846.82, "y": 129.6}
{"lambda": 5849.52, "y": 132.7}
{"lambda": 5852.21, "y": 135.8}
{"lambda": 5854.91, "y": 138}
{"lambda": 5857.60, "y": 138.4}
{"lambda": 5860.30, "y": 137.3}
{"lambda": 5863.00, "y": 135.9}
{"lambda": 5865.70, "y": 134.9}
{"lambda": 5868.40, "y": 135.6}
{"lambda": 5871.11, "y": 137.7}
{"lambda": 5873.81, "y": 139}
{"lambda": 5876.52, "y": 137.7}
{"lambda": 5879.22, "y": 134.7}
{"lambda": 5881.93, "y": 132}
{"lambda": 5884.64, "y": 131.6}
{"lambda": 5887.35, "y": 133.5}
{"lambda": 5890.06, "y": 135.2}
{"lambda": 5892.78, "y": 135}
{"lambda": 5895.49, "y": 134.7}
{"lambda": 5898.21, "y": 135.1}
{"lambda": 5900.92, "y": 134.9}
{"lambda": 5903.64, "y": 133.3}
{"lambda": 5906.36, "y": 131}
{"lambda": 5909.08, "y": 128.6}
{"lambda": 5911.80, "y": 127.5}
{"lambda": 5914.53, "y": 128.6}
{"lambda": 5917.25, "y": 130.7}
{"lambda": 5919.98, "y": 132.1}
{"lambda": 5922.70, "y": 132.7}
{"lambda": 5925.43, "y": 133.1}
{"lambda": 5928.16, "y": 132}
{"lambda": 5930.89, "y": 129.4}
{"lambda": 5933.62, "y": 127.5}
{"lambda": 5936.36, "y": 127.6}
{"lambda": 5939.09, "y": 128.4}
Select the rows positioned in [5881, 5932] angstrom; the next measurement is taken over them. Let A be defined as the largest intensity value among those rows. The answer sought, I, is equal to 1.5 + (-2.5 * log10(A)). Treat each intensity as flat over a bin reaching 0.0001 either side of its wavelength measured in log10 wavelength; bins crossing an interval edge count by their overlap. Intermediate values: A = 135.2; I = -3.83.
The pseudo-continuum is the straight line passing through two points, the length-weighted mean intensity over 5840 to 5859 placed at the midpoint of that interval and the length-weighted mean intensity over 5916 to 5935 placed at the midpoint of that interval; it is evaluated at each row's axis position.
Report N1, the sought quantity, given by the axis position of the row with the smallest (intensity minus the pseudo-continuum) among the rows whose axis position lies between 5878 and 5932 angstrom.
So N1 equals 5911.80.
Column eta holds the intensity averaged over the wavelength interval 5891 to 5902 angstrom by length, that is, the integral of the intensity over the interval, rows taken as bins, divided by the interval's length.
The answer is 135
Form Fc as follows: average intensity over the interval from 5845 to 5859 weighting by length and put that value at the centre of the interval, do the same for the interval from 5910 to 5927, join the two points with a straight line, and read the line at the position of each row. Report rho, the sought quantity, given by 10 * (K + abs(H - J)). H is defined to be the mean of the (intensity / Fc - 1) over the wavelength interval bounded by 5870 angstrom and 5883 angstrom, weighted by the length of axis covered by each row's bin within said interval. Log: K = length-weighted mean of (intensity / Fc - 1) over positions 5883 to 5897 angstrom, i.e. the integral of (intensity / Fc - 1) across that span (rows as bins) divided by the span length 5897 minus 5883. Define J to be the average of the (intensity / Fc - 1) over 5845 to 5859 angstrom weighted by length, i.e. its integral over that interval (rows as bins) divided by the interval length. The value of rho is 0.35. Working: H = 0.023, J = 0.00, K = 0.012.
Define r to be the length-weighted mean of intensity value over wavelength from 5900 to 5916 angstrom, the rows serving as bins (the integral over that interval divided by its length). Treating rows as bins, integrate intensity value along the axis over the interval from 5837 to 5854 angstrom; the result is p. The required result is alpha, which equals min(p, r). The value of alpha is 131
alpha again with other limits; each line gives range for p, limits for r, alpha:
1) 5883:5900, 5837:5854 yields 129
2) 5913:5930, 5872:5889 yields 135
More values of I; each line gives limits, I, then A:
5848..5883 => -3.86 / 139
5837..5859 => -3.85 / 138.4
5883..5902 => -3.83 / 135.2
